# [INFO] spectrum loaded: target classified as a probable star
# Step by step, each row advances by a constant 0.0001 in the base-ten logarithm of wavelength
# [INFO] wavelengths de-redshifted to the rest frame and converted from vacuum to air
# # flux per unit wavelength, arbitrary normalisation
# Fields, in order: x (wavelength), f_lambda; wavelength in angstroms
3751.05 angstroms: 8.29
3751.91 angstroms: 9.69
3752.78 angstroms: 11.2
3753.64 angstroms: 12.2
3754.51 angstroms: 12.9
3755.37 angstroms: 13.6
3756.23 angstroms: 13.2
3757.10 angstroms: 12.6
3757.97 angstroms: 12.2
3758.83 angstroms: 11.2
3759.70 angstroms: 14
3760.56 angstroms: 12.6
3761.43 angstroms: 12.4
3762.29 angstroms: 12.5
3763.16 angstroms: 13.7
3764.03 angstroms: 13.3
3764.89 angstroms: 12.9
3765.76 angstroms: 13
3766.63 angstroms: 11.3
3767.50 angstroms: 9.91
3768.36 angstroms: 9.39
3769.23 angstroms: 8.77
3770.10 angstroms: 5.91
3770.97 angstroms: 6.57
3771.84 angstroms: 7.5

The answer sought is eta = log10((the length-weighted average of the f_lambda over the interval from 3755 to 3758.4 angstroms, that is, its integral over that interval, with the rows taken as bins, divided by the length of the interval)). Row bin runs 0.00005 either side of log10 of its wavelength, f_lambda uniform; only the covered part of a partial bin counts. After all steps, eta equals 1.110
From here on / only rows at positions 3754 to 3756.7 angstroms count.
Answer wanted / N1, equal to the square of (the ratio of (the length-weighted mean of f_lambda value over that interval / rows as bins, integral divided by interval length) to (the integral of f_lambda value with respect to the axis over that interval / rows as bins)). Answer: 0.14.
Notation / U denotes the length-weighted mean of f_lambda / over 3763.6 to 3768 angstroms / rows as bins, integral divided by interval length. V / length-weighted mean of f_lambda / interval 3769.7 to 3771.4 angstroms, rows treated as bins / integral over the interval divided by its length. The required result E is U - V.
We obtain 5.8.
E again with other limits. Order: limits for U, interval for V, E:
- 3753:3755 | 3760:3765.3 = -0.5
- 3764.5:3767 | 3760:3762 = -0.3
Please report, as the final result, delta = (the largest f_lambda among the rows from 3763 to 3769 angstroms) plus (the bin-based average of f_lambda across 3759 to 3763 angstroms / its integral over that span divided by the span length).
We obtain 26.5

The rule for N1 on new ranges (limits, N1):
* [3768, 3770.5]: 0.16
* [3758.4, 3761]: 0.15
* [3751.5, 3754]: 0.16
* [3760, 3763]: 0.11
